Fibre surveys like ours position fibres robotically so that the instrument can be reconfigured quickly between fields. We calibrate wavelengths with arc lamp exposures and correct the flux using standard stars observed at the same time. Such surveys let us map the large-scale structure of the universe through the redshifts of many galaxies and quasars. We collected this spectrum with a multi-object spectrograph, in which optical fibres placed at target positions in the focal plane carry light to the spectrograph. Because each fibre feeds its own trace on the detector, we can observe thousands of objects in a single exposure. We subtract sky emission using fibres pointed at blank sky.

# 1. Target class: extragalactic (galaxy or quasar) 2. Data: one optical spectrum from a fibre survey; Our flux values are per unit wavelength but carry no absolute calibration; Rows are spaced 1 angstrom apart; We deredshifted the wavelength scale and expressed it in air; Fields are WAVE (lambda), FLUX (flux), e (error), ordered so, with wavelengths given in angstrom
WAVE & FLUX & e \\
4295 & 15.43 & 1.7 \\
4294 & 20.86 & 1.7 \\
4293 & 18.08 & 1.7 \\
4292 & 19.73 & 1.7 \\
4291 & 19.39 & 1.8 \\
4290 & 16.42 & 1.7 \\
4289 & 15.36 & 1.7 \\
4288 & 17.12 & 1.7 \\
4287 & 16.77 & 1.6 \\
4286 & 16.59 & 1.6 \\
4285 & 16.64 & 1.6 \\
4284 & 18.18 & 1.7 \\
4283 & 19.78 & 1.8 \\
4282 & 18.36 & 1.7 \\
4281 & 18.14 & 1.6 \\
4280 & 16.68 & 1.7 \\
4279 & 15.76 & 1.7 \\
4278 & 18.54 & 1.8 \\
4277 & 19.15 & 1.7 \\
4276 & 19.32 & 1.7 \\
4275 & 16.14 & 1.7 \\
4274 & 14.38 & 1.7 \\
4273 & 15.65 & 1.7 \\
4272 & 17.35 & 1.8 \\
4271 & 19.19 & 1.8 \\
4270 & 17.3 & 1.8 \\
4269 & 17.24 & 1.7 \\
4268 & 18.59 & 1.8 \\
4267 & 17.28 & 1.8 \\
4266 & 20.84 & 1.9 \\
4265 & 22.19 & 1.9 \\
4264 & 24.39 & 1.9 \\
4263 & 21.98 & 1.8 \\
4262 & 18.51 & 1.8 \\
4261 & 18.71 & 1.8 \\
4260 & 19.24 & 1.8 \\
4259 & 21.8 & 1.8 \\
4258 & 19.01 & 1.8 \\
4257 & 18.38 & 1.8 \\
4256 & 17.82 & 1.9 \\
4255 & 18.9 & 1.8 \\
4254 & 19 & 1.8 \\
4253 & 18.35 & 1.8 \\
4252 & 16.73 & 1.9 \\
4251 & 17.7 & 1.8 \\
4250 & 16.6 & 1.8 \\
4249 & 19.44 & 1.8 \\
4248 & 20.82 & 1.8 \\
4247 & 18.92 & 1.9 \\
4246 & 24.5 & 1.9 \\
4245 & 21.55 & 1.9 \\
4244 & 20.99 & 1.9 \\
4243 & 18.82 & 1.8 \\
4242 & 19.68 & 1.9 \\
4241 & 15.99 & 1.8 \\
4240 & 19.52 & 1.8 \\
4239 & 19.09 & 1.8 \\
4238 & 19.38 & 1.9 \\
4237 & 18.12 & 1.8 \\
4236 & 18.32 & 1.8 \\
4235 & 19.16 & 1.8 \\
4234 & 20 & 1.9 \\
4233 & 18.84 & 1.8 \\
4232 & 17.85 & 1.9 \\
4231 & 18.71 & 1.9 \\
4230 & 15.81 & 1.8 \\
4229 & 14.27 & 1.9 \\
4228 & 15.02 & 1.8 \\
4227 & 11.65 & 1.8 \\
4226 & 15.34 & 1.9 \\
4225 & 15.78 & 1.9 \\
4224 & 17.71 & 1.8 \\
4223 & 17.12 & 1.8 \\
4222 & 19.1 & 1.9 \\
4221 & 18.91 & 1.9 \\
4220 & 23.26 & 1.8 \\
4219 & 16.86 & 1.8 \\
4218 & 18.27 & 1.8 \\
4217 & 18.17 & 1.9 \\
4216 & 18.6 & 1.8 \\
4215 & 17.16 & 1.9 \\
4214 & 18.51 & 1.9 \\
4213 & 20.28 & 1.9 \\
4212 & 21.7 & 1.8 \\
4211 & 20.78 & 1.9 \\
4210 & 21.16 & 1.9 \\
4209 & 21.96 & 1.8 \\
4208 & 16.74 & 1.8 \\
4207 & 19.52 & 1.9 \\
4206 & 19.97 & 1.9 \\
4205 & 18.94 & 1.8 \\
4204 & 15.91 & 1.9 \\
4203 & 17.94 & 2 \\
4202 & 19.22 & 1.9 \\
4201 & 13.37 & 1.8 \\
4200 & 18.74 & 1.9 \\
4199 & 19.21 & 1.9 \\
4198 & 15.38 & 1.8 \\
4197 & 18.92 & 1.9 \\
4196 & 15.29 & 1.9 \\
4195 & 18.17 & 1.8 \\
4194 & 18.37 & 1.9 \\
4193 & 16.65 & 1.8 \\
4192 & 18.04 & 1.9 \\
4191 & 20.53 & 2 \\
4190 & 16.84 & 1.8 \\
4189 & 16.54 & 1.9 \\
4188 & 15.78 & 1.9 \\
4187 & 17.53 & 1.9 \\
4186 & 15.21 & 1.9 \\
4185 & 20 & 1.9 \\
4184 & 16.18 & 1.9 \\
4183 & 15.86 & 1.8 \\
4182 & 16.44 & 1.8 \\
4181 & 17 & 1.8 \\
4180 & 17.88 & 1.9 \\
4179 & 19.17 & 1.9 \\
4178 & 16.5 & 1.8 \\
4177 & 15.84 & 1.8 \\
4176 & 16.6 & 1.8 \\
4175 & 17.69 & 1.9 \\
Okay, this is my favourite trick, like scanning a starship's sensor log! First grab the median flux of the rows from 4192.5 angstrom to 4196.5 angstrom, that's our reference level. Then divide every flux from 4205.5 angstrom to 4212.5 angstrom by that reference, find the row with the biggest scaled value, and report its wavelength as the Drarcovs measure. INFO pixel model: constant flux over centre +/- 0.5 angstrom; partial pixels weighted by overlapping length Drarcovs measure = 4209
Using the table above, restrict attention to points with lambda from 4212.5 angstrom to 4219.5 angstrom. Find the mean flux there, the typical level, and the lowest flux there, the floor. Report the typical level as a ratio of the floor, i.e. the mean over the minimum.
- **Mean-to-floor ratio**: 1.08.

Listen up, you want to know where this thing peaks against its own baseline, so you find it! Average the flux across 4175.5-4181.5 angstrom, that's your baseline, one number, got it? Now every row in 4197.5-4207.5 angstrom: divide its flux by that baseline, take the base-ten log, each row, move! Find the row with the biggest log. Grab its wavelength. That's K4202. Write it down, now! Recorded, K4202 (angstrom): 4206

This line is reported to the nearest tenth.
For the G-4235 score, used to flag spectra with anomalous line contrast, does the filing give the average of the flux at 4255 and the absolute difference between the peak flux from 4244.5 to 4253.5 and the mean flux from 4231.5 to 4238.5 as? 12.3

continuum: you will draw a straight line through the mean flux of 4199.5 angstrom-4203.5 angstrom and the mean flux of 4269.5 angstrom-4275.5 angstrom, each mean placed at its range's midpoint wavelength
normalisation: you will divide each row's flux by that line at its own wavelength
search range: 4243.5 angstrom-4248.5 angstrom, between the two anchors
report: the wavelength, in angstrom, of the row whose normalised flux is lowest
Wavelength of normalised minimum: 4247 angstrom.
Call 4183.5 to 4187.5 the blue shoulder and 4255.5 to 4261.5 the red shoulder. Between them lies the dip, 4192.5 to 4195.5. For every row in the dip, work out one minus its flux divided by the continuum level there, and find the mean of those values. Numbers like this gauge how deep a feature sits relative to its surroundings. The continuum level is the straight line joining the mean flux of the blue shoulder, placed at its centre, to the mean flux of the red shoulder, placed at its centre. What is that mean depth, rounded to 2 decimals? -0.02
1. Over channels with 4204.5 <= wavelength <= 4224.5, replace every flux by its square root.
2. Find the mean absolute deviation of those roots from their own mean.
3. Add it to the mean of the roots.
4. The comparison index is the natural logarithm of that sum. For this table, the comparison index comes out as 1.515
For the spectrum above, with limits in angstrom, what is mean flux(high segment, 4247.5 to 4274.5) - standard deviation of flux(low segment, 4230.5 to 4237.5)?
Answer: 18.1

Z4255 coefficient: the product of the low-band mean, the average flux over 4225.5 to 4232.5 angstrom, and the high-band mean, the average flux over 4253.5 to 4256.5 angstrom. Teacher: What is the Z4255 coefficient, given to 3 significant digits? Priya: 288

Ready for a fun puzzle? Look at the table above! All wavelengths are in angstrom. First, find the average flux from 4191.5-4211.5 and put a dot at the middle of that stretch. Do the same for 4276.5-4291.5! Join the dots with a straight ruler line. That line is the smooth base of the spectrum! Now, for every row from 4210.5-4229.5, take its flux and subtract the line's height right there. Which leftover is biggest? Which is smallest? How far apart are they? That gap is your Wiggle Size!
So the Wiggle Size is 12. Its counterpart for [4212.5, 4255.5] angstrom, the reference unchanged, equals 13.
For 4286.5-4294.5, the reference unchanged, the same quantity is 6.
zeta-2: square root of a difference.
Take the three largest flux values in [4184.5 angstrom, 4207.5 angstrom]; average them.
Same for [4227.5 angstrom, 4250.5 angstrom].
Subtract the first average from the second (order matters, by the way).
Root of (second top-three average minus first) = 1.5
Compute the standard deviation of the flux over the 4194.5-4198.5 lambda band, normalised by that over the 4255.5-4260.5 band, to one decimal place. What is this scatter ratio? 1.2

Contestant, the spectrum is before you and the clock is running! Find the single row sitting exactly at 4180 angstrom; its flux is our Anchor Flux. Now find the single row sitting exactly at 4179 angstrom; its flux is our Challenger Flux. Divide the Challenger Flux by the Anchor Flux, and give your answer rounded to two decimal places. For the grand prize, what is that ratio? 1.07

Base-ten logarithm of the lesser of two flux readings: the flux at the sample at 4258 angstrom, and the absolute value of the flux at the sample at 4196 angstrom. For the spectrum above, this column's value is 1.184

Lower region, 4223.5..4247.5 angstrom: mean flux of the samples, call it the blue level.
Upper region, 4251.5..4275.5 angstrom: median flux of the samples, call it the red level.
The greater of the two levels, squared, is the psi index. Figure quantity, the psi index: 344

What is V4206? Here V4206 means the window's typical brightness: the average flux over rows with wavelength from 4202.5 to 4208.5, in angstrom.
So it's 18.2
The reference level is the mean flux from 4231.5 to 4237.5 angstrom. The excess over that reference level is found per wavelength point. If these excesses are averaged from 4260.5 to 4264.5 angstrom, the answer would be 2.2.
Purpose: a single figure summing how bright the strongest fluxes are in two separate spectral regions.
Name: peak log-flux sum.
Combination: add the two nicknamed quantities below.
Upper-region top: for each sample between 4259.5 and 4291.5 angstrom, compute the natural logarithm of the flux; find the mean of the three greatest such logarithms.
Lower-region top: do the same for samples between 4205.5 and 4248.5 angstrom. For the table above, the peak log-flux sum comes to 6.27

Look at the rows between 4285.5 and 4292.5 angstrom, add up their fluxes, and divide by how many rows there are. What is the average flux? 17.3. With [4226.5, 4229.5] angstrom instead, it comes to 13.6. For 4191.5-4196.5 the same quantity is 17.3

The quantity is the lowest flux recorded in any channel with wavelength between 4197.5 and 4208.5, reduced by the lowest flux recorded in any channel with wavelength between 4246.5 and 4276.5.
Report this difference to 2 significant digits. -1.0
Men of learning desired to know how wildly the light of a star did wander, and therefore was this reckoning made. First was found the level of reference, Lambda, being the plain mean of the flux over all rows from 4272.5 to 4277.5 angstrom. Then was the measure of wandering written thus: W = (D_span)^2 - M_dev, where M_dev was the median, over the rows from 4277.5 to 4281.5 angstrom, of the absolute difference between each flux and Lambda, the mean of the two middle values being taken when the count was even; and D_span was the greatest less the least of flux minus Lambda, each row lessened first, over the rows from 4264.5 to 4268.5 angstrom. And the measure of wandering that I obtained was 23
